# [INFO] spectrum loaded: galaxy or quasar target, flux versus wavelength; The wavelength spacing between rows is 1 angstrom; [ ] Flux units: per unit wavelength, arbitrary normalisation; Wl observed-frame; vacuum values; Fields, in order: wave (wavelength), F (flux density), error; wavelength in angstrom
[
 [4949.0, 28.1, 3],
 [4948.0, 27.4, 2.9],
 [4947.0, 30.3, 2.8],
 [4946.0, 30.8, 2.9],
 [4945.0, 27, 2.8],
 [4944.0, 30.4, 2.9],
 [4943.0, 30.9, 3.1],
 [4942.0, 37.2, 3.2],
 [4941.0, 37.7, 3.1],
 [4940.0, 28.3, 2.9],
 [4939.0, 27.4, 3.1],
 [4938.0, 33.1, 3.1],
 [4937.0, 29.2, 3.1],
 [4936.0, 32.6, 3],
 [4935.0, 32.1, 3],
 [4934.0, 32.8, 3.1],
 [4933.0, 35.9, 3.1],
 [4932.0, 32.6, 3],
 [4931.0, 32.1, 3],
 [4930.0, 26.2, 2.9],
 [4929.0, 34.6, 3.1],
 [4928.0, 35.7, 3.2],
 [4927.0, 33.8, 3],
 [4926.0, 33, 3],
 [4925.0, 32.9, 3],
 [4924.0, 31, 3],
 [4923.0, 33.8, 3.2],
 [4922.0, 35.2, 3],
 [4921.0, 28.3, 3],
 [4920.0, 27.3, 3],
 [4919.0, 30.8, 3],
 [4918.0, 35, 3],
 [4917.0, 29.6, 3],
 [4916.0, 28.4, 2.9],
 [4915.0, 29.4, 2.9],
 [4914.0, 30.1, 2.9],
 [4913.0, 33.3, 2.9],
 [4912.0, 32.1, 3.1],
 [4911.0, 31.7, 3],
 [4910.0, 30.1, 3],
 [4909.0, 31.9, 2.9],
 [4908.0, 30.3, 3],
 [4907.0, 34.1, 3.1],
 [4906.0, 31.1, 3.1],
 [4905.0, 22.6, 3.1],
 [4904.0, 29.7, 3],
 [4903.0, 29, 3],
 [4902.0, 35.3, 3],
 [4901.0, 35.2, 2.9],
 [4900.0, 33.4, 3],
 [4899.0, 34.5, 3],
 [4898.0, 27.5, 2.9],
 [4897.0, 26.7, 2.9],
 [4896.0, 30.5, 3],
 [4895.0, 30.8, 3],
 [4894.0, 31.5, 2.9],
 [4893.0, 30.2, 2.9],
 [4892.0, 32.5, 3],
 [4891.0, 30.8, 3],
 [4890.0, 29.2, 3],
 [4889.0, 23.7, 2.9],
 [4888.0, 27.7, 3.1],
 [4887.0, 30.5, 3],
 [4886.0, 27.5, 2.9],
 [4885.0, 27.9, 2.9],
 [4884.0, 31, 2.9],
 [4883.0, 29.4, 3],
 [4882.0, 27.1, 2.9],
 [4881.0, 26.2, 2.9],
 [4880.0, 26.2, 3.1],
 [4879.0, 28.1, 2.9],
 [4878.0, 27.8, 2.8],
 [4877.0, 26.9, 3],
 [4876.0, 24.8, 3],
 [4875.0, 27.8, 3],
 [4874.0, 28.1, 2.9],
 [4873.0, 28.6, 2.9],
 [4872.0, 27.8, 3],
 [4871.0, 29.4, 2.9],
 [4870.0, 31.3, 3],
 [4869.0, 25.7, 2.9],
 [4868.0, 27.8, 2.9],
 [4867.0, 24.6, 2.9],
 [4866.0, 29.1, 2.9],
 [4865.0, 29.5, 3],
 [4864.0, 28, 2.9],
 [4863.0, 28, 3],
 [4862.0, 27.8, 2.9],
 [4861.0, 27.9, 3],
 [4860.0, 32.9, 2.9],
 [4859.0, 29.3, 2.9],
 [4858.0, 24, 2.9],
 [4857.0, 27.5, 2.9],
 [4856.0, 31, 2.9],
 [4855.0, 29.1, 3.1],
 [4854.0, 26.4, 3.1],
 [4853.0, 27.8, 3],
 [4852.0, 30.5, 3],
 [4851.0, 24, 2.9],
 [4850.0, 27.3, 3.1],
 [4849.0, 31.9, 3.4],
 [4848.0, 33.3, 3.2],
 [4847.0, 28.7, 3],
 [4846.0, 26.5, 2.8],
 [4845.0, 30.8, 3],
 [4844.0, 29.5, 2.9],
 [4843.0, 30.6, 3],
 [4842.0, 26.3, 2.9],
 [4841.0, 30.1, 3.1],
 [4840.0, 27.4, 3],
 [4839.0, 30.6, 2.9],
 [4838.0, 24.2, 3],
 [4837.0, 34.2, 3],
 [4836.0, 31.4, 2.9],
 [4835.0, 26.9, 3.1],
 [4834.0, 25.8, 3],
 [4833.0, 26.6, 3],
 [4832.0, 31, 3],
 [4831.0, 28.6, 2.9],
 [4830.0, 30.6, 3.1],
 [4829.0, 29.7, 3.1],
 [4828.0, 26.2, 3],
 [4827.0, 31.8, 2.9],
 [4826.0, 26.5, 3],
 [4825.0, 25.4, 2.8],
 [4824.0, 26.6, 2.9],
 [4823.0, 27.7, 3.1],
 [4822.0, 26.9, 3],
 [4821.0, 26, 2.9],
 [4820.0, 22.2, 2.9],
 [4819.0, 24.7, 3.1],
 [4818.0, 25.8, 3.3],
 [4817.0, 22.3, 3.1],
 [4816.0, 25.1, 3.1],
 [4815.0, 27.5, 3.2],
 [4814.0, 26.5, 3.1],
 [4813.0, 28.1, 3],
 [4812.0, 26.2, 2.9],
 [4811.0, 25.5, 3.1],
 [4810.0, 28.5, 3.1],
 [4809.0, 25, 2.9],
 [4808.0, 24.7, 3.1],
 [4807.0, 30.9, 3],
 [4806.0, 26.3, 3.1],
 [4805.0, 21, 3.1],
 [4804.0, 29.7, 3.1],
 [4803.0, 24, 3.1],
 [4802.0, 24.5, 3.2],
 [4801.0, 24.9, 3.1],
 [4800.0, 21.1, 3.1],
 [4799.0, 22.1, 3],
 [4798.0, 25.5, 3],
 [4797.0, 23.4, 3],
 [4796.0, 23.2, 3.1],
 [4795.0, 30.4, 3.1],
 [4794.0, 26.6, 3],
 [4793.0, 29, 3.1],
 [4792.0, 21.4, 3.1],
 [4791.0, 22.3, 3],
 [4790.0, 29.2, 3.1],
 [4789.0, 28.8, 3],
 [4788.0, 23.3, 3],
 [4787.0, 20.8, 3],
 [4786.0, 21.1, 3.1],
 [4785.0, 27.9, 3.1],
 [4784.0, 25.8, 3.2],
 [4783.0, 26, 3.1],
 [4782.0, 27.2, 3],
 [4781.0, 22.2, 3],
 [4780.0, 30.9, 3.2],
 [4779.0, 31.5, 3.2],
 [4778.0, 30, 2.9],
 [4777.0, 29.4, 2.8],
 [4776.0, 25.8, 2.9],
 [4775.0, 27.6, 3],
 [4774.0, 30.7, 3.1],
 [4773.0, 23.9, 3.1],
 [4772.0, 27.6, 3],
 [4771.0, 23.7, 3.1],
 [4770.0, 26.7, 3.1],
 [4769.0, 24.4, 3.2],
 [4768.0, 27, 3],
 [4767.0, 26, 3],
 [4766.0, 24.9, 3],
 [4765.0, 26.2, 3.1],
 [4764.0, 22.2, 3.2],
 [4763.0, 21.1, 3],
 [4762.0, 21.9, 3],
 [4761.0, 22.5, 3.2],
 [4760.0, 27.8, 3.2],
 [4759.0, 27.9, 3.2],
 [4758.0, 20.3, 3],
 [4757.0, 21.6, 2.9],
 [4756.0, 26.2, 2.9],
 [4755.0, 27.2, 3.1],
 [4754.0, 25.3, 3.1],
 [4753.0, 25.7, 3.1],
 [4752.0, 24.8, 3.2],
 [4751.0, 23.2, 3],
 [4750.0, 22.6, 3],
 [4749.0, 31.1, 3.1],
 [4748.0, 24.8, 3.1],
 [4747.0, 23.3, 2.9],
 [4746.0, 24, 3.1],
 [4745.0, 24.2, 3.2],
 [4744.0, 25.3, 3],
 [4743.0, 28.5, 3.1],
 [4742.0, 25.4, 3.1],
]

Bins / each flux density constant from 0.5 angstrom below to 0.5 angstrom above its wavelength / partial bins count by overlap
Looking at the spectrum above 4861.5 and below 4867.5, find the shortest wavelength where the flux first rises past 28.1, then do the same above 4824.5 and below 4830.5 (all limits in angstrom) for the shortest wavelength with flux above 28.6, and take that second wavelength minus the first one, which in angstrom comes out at -38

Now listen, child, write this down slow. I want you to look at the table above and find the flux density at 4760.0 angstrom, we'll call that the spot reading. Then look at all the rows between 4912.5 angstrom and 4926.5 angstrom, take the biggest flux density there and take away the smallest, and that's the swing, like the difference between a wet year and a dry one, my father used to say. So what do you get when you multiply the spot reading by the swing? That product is 220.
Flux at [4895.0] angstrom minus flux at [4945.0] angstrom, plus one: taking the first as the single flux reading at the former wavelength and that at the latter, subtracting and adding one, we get 5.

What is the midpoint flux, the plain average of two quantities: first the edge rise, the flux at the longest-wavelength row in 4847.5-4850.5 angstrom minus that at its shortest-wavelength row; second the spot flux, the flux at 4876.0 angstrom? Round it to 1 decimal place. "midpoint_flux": 9.4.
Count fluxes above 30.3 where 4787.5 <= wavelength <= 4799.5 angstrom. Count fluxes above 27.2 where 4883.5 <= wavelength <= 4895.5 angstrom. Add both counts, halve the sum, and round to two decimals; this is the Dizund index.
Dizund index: 6.00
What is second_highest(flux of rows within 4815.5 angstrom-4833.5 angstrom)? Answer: 31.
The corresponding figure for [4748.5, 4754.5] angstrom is 25.7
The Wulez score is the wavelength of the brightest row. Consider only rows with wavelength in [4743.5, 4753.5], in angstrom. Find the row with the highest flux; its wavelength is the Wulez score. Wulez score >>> 4749.0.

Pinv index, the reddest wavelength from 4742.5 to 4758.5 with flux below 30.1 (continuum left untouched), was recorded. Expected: 4758.0 angstrom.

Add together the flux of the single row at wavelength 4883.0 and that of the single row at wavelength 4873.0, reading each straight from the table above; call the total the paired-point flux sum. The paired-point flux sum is 58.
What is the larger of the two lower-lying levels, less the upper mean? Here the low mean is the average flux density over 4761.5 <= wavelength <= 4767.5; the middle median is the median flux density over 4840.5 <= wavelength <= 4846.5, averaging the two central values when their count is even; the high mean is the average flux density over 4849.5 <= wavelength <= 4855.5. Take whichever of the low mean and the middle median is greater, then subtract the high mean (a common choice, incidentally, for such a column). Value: 2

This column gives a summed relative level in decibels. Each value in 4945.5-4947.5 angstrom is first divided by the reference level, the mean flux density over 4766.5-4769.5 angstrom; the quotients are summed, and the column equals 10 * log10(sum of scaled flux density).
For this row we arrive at 3.7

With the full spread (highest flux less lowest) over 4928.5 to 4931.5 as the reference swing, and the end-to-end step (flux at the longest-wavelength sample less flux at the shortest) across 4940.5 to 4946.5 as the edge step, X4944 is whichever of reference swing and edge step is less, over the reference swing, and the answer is -0.8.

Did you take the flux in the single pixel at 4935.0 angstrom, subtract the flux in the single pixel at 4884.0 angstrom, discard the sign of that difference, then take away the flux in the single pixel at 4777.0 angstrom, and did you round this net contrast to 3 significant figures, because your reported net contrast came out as -28.3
